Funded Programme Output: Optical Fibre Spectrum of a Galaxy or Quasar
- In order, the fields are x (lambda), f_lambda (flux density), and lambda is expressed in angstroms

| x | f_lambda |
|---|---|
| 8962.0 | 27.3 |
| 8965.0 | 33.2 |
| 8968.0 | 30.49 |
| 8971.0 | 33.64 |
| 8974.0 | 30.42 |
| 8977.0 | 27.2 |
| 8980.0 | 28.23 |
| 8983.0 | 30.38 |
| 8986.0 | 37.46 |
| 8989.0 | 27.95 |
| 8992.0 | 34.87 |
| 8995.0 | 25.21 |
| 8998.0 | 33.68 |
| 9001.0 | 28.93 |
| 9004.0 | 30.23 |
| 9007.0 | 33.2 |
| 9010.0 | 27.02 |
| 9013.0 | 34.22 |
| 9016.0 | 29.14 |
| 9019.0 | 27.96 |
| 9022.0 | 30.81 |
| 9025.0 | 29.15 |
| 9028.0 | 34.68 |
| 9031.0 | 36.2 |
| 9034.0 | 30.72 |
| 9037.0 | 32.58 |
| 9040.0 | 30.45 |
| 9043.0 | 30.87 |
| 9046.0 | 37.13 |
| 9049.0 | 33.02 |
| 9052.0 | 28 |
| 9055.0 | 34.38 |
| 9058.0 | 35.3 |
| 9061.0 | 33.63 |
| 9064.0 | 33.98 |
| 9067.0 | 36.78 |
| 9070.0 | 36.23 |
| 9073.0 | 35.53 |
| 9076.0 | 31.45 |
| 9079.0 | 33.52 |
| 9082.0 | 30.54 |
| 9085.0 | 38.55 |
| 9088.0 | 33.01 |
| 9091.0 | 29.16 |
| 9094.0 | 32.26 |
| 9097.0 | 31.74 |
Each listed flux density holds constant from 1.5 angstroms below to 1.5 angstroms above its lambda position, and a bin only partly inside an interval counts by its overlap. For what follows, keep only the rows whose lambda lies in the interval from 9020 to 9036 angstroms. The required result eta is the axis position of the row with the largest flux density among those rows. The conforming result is 9031.0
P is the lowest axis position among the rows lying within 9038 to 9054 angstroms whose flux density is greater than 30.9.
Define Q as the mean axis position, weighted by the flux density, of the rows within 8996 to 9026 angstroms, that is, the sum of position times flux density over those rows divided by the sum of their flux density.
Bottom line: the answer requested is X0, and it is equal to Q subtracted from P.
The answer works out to 34.7 angstroms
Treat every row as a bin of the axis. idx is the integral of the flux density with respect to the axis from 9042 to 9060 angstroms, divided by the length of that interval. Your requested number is 33.2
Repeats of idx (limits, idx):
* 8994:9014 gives 30.4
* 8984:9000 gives 31.7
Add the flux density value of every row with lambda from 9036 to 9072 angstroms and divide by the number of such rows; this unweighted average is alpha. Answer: 33.5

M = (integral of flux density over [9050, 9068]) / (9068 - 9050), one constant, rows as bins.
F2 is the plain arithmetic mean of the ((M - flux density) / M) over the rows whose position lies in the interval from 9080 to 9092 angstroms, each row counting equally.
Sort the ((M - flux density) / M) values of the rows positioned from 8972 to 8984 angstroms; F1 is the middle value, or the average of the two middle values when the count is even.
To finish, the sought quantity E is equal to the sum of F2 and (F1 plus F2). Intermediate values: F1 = 0.13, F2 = 0.023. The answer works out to 0.17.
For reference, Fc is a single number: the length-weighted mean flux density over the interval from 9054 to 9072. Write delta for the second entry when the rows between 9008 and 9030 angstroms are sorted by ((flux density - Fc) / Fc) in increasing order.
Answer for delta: -0.20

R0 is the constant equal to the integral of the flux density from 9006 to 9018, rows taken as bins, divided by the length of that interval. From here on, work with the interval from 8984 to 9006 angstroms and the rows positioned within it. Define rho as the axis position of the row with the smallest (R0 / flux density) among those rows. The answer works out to 8986.0 angstroms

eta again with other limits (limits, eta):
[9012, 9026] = 9013.0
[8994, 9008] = 8998.0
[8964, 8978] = 8971.0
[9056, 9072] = 9067.0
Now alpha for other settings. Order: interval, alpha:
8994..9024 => 30.0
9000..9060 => 31.7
